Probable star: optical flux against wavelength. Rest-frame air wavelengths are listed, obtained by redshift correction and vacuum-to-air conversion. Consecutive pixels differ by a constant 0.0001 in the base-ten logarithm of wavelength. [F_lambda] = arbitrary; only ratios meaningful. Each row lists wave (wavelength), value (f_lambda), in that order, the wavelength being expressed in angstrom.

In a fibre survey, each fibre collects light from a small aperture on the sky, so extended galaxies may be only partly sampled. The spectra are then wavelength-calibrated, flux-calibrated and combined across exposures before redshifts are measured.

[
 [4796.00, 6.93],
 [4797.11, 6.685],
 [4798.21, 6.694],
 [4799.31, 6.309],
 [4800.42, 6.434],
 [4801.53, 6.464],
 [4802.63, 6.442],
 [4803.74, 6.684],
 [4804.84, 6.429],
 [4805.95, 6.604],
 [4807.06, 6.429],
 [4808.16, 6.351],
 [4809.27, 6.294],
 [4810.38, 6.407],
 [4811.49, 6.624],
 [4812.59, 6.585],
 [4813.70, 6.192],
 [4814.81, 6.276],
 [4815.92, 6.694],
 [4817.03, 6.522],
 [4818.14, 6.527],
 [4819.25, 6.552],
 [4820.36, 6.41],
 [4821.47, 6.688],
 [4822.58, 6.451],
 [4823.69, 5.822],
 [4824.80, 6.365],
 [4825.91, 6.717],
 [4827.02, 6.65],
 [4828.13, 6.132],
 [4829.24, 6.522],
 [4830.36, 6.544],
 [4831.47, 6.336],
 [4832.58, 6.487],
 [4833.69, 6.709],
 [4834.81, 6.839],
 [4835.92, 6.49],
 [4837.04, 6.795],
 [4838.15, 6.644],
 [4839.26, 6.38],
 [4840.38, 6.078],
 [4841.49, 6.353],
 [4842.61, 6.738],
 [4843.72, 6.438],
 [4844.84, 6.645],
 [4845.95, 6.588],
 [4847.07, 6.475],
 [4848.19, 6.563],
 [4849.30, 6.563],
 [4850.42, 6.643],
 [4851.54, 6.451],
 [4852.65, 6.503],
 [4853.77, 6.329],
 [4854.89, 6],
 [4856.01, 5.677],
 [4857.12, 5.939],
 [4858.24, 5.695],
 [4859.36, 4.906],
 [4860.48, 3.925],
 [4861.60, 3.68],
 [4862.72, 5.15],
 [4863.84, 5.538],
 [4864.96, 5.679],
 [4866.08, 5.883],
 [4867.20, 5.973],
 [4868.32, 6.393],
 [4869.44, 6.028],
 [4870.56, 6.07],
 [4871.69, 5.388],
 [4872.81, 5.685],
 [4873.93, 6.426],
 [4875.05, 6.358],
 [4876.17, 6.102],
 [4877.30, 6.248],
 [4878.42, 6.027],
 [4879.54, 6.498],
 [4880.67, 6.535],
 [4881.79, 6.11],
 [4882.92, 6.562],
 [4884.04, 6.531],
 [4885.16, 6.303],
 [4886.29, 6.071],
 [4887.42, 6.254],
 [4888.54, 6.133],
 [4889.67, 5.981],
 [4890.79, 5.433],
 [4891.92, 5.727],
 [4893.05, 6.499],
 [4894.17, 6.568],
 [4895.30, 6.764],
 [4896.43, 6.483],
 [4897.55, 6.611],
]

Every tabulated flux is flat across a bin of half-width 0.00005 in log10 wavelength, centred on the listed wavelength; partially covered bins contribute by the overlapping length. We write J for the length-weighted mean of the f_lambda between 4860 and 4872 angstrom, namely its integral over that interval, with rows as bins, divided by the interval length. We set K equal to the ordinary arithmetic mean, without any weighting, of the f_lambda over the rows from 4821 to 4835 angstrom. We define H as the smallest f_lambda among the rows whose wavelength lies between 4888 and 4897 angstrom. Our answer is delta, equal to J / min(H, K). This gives 1.00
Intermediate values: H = 5.433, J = 5.4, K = 6.48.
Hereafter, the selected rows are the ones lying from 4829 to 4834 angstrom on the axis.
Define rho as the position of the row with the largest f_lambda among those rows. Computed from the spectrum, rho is 4833.69 angstrom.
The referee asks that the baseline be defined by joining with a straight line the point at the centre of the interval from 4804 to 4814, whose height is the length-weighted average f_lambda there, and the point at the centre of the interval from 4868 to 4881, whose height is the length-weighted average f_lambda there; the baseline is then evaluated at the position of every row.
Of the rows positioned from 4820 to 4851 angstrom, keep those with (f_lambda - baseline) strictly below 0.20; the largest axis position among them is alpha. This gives 4843.72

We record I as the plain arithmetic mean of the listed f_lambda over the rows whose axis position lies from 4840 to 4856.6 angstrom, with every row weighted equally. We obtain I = 6.40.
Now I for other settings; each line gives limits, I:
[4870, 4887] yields 6.19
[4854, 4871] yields 5.50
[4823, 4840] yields 6.50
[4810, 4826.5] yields 6.46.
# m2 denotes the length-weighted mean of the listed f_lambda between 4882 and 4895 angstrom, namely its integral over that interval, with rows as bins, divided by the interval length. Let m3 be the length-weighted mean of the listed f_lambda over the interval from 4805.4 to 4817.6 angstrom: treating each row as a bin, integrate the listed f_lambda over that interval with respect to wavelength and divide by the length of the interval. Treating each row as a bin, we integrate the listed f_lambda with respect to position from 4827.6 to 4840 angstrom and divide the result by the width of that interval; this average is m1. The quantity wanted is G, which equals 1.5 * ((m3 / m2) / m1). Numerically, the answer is 0.239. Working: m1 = 6.53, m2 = 6.20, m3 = 6.45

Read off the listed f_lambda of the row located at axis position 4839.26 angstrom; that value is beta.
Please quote 6.38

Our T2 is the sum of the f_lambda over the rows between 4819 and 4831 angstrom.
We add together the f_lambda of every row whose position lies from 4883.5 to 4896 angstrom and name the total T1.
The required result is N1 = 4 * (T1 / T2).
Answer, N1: 3.85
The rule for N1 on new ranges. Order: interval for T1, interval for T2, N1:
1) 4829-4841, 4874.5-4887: 4.14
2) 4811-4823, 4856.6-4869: 4.87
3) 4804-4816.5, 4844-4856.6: 4.03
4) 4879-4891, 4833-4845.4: 3.79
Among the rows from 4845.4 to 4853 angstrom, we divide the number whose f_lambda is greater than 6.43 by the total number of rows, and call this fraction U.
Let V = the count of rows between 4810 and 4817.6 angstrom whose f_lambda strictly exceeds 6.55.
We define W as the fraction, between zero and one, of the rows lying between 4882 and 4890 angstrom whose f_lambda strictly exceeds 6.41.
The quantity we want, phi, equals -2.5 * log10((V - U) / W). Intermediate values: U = 1.00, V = 3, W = 0.29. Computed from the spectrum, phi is -2.1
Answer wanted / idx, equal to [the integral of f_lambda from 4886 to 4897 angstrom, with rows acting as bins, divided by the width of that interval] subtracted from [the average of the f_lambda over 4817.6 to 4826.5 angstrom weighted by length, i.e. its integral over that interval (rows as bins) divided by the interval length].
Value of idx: 0.2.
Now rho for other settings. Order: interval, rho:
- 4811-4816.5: 4815.92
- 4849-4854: 4850.42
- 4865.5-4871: 4868.32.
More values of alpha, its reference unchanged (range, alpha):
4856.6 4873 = 4872.81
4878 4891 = 4890.79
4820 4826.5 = 4824.80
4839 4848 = 4843.72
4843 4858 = 4857.12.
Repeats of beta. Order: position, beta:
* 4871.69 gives 5.388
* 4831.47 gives 6.336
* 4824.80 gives 6.365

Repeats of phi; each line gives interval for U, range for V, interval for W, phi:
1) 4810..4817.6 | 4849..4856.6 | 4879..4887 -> -1.0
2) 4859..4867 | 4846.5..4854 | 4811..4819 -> -1.6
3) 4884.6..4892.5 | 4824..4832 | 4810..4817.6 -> -1.4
